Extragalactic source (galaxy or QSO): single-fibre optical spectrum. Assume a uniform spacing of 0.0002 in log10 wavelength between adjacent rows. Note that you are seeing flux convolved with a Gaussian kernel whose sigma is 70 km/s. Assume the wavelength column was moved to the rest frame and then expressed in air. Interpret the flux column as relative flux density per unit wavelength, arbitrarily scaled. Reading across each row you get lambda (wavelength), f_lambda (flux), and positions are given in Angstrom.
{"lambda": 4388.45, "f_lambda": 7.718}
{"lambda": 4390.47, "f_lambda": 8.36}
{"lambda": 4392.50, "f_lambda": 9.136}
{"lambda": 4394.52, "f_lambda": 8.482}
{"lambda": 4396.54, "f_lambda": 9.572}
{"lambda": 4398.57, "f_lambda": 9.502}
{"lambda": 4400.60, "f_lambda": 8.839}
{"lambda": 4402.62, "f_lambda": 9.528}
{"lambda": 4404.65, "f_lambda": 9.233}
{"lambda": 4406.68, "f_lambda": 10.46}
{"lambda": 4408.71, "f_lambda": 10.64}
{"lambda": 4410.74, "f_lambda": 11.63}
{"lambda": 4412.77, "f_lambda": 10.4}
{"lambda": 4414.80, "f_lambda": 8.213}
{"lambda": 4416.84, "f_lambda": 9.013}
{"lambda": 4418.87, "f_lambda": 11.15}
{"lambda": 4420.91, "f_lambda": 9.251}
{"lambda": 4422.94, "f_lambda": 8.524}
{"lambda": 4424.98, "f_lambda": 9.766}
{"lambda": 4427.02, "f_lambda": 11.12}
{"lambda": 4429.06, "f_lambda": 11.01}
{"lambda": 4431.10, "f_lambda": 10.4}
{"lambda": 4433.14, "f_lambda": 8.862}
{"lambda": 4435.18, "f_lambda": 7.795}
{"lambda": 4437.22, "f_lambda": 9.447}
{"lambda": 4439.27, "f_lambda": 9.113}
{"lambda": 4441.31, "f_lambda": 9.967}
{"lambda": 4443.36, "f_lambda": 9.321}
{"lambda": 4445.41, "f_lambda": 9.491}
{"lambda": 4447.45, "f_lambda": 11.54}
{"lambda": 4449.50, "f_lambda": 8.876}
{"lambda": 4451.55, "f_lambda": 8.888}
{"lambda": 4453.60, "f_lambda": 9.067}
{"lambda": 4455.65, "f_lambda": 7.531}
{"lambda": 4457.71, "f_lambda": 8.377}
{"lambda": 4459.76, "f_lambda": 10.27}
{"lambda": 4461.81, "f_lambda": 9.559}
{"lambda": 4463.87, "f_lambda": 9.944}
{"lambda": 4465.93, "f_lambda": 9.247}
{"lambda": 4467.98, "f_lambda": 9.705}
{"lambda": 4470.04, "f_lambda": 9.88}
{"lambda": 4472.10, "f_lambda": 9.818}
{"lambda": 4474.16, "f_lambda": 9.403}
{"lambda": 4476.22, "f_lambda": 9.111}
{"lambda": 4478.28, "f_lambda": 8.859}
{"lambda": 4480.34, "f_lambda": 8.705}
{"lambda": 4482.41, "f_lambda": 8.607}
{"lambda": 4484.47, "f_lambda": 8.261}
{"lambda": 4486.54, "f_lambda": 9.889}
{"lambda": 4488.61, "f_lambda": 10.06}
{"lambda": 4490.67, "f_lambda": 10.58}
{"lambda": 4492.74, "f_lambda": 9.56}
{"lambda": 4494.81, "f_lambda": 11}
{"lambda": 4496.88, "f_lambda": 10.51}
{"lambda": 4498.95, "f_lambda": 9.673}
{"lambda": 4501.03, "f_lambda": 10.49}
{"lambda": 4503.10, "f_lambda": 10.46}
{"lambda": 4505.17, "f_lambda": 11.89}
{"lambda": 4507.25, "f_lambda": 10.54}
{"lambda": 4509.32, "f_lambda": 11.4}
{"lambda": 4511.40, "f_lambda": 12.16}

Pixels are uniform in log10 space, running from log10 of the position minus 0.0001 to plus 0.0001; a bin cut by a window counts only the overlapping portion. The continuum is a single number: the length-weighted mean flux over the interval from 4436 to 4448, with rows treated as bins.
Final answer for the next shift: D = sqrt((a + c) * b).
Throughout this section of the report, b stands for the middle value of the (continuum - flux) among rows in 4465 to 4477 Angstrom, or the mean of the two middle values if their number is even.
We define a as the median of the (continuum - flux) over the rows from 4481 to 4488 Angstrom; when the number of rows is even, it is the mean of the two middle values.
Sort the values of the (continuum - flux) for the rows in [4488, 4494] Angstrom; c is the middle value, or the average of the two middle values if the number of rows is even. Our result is 0.35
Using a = 1.11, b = 0.16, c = -0.3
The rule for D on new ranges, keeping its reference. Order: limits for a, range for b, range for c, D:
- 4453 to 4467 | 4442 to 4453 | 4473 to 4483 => 0.72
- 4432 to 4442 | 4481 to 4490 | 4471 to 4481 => 0.75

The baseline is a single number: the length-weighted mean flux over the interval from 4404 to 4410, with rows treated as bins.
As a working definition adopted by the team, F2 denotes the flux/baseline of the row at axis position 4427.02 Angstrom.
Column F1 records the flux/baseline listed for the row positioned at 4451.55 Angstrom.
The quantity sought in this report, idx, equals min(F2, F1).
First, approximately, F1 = 0.87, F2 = 1.09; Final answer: 0.87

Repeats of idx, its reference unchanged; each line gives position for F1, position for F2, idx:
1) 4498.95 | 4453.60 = 0.89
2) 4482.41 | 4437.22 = 0.84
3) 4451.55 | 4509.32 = 0.87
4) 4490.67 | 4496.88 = 1.03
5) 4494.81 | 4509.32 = 1.07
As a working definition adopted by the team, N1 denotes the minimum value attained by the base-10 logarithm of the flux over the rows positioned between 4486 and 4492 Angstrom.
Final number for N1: 0.995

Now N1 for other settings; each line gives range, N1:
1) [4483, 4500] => 0.917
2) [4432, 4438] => 0.892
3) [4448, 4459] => 0.877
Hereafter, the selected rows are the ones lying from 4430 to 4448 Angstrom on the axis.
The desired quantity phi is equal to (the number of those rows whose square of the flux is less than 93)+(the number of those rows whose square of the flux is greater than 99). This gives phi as 9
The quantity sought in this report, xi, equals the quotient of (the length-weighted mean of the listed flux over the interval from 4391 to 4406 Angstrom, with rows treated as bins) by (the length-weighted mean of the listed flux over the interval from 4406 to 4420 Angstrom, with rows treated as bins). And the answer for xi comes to 0.90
